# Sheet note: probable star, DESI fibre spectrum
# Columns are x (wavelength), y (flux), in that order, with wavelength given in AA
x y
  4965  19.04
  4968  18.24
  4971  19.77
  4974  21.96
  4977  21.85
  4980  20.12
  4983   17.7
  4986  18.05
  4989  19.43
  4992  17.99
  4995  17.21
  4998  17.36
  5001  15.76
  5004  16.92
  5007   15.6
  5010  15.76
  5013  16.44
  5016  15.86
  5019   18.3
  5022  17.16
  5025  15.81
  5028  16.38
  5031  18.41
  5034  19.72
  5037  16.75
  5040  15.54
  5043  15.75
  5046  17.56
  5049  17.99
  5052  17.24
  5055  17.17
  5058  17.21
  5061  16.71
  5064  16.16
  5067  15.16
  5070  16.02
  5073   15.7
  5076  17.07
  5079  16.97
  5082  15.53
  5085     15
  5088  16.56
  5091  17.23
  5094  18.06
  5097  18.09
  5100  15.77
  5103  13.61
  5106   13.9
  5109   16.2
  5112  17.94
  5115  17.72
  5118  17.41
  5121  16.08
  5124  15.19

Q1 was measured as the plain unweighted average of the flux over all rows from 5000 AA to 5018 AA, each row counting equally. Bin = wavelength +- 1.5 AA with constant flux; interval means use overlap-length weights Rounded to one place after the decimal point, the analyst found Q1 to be 16.1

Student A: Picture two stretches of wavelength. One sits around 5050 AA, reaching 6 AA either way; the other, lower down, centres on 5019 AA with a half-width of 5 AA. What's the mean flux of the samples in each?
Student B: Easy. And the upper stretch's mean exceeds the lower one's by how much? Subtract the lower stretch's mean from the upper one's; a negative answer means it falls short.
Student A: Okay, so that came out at 0.4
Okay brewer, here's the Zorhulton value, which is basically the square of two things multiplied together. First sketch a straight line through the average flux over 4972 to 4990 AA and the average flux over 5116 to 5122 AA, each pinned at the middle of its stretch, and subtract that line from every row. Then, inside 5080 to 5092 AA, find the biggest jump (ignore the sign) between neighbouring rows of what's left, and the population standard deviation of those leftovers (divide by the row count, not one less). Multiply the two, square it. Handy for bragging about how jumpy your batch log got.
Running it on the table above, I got 2.3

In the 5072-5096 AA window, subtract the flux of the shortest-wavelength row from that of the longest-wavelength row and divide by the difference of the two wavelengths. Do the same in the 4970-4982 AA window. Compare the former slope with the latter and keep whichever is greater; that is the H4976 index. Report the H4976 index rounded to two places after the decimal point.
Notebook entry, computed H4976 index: 0.11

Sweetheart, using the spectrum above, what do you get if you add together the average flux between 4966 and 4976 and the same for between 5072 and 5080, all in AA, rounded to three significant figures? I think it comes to 36.6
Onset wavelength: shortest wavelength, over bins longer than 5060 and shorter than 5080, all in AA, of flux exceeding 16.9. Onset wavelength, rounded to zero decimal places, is 5076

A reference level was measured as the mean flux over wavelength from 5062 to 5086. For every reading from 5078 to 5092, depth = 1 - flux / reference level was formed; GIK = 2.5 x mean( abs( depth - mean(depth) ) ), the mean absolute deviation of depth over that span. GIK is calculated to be 0.12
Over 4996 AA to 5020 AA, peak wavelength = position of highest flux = 5019 AA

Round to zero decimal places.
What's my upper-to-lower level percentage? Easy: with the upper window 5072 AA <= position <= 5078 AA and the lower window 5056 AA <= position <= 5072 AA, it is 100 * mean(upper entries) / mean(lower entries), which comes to 101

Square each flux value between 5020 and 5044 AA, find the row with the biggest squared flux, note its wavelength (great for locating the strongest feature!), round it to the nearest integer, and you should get 5034 AA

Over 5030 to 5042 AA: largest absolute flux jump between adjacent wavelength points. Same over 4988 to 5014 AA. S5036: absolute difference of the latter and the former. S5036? 1.4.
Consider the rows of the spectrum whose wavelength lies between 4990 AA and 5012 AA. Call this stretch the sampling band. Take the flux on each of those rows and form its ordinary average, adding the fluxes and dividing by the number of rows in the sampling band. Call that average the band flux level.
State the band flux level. 16.7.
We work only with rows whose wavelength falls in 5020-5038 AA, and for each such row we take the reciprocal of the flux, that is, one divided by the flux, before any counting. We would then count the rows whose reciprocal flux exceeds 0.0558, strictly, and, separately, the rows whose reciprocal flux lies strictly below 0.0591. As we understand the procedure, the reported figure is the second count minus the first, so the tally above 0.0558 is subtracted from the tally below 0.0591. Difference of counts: -1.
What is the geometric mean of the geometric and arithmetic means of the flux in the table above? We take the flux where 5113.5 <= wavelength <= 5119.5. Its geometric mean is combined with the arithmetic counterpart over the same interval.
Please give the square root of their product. 17.6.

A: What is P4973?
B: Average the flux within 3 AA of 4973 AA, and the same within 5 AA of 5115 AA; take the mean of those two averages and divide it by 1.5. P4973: 12.9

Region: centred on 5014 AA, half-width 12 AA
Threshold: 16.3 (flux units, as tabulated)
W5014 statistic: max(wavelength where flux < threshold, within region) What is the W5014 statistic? 5025 AA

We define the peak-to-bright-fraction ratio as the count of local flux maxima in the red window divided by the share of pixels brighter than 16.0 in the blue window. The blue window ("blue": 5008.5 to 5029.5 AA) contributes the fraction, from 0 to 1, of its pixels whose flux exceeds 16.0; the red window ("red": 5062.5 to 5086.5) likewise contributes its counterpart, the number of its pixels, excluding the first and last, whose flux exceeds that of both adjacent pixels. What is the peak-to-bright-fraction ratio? 3.5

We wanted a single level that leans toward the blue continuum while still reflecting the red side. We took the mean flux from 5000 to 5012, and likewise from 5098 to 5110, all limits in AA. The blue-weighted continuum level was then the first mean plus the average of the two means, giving 31.5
